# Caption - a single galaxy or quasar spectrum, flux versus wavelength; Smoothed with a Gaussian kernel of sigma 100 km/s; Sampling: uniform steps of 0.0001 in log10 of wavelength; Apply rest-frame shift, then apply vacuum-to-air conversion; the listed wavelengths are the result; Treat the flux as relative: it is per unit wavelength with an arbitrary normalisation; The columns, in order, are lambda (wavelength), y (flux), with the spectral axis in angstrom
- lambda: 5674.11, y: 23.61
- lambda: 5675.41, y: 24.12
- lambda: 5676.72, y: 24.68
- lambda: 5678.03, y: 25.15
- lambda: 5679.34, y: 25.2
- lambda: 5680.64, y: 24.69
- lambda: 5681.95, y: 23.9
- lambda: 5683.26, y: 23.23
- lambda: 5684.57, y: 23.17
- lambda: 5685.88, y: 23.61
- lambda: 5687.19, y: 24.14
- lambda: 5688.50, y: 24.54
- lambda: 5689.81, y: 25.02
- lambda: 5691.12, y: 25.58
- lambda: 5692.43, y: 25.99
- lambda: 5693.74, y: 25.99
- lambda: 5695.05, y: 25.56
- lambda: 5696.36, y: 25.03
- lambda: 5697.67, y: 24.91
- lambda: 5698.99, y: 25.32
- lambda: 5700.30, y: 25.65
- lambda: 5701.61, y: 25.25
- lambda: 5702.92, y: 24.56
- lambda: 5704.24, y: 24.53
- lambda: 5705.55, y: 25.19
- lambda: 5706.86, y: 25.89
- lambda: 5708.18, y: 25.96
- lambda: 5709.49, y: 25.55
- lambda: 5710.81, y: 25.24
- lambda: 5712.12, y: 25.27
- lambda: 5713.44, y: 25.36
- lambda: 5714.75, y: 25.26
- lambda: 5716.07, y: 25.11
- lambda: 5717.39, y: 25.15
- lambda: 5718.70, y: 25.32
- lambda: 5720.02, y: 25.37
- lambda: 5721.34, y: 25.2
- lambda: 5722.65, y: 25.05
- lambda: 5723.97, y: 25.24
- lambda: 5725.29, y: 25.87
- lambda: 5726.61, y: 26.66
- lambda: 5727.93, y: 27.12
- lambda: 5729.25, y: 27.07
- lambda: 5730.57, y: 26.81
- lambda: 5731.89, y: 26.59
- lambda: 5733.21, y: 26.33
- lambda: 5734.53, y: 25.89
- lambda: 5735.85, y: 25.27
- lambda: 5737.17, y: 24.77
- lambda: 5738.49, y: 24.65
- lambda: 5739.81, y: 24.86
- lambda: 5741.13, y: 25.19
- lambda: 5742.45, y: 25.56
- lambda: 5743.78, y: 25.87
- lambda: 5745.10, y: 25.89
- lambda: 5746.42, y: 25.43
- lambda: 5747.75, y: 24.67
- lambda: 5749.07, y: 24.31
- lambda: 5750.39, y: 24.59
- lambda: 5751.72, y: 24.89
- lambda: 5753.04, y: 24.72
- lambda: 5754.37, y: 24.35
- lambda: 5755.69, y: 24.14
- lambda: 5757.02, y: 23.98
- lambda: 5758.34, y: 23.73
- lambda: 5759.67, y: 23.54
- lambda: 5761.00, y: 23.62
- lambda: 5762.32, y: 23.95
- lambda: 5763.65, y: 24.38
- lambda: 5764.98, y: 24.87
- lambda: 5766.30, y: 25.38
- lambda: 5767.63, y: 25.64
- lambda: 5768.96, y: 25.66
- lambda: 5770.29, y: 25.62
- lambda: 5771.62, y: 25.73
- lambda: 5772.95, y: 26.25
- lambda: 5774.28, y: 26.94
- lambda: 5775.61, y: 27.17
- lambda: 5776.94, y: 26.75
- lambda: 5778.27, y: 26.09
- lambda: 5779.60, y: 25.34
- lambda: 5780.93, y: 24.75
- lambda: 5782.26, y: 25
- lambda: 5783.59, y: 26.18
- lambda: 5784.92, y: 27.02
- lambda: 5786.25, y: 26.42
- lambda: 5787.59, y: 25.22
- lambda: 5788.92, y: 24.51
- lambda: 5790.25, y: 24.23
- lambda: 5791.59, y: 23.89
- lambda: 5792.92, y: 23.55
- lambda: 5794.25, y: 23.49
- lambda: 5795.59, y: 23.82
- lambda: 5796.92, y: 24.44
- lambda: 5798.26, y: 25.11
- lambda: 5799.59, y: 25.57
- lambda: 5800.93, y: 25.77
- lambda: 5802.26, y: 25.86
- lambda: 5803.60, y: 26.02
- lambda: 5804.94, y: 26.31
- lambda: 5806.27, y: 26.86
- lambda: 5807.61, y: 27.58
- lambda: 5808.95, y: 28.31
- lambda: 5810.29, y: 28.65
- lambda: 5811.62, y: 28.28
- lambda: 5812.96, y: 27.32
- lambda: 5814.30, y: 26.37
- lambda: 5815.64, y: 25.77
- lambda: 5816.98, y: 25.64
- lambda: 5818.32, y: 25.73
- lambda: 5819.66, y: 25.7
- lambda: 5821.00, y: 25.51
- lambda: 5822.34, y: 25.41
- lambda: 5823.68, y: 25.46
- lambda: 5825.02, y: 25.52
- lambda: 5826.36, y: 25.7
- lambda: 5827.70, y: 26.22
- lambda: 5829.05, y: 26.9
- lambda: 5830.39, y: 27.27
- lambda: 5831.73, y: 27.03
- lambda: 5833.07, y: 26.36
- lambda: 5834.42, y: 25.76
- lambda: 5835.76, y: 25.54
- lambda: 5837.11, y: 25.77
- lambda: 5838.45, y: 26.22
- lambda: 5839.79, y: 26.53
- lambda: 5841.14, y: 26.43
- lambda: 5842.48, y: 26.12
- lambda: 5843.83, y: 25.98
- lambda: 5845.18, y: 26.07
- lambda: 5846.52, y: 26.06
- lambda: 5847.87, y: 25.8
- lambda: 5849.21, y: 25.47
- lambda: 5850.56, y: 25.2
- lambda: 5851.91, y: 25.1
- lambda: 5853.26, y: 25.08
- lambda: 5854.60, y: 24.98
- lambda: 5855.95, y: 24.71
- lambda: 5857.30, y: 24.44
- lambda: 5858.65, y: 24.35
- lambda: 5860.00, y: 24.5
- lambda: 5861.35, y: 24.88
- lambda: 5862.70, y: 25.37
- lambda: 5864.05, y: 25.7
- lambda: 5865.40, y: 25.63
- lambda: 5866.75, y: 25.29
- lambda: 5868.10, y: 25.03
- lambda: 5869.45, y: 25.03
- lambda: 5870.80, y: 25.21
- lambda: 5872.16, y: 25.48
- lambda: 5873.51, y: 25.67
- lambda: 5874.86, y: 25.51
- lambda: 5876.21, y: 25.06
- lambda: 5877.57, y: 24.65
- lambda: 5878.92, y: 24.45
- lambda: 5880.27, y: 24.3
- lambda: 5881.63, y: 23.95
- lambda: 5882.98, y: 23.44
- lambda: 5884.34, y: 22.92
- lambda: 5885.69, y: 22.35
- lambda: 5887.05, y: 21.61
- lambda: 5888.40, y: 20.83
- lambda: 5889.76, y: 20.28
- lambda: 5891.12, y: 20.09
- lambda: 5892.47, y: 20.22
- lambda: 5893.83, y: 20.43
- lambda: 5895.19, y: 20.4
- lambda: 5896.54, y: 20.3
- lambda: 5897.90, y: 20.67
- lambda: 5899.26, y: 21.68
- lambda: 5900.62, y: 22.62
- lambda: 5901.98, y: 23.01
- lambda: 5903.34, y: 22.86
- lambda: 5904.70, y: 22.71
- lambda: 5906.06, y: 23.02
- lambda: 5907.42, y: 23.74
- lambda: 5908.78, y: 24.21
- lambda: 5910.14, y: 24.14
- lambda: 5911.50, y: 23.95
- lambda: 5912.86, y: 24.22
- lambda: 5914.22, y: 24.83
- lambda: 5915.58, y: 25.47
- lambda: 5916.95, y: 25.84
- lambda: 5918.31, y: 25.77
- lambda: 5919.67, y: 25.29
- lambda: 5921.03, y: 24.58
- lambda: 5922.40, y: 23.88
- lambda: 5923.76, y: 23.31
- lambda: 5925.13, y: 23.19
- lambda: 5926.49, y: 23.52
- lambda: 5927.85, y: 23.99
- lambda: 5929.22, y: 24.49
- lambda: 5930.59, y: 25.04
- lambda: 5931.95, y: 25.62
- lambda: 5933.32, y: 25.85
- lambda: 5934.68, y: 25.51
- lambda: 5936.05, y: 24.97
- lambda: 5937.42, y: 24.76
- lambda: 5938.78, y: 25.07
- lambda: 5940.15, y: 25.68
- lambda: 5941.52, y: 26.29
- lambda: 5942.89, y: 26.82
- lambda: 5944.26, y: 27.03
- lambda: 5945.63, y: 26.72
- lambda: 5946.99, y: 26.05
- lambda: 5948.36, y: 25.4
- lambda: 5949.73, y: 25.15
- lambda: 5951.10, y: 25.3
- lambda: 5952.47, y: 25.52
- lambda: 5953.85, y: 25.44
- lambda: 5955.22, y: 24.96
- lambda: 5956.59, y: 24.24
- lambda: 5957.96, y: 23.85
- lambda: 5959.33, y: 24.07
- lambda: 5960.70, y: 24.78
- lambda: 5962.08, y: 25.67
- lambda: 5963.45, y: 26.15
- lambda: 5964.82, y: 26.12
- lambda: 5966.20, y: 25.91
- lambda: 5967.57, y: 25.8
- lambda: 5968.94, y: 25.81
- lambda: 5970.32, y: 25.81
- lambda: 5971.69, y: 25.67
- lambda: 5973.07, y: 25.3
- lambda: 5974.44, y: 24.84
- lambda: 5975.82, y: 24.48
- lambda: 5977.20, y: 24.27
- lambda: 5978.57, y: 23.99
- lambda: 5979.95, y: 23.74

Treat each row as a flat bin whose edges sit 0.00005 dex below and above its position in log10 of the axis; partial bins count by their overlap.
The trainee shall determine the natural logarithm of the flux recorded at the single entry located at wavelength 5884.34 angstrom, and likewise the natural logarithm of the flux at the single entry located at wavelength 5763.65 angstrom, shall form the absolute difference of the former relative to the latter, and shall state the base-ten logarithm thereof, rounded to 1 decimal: -1.2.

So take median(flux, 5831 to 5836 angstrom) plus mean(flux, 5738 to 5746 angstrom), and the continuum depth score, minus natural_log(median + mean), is -3.940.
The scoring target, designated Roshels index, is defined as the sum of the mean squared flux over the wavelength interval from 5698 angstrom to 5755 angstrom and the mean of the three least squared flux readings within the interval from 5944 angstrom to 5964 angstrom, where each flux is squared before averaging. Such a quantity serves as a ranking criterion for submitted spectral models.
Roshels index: 1225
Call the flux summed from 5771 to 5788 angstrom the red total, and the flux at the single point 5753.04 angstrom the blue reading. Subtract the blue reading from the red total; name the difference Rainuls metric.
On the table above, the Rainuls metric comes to 314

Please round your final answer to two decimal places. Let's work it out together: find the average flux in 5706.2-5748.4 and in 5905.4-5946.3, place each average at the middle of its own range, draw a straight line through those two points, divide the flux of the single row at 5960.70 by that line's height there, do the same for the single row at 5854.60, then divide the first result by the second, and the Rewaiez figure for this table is 1.01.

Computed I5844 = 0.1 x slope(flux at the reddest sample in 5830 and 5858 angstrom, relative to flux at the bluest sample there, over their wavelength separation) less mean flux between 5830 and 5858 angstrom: -25.8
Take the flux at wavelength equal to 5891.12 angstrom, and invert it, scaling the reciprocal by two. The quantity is 0.0996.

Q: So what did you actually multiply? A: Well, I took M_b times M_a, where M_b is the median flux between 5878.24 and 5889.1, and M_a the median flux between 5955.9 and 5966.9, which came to 585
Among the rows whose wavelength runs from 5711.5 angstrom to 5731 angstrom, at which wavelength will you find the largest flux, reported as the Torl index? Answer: 5727.93 angstrom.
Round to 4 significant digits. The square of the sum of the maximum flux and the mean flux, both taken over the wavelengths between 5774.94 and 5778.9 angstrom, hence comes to 2899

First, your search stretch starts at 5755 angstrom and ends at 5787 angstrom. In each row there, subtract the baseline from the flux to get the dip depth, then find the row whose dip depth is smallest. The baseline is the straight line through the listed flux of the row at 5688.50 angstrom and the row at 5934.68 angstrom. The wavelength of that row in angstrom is 5759.67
